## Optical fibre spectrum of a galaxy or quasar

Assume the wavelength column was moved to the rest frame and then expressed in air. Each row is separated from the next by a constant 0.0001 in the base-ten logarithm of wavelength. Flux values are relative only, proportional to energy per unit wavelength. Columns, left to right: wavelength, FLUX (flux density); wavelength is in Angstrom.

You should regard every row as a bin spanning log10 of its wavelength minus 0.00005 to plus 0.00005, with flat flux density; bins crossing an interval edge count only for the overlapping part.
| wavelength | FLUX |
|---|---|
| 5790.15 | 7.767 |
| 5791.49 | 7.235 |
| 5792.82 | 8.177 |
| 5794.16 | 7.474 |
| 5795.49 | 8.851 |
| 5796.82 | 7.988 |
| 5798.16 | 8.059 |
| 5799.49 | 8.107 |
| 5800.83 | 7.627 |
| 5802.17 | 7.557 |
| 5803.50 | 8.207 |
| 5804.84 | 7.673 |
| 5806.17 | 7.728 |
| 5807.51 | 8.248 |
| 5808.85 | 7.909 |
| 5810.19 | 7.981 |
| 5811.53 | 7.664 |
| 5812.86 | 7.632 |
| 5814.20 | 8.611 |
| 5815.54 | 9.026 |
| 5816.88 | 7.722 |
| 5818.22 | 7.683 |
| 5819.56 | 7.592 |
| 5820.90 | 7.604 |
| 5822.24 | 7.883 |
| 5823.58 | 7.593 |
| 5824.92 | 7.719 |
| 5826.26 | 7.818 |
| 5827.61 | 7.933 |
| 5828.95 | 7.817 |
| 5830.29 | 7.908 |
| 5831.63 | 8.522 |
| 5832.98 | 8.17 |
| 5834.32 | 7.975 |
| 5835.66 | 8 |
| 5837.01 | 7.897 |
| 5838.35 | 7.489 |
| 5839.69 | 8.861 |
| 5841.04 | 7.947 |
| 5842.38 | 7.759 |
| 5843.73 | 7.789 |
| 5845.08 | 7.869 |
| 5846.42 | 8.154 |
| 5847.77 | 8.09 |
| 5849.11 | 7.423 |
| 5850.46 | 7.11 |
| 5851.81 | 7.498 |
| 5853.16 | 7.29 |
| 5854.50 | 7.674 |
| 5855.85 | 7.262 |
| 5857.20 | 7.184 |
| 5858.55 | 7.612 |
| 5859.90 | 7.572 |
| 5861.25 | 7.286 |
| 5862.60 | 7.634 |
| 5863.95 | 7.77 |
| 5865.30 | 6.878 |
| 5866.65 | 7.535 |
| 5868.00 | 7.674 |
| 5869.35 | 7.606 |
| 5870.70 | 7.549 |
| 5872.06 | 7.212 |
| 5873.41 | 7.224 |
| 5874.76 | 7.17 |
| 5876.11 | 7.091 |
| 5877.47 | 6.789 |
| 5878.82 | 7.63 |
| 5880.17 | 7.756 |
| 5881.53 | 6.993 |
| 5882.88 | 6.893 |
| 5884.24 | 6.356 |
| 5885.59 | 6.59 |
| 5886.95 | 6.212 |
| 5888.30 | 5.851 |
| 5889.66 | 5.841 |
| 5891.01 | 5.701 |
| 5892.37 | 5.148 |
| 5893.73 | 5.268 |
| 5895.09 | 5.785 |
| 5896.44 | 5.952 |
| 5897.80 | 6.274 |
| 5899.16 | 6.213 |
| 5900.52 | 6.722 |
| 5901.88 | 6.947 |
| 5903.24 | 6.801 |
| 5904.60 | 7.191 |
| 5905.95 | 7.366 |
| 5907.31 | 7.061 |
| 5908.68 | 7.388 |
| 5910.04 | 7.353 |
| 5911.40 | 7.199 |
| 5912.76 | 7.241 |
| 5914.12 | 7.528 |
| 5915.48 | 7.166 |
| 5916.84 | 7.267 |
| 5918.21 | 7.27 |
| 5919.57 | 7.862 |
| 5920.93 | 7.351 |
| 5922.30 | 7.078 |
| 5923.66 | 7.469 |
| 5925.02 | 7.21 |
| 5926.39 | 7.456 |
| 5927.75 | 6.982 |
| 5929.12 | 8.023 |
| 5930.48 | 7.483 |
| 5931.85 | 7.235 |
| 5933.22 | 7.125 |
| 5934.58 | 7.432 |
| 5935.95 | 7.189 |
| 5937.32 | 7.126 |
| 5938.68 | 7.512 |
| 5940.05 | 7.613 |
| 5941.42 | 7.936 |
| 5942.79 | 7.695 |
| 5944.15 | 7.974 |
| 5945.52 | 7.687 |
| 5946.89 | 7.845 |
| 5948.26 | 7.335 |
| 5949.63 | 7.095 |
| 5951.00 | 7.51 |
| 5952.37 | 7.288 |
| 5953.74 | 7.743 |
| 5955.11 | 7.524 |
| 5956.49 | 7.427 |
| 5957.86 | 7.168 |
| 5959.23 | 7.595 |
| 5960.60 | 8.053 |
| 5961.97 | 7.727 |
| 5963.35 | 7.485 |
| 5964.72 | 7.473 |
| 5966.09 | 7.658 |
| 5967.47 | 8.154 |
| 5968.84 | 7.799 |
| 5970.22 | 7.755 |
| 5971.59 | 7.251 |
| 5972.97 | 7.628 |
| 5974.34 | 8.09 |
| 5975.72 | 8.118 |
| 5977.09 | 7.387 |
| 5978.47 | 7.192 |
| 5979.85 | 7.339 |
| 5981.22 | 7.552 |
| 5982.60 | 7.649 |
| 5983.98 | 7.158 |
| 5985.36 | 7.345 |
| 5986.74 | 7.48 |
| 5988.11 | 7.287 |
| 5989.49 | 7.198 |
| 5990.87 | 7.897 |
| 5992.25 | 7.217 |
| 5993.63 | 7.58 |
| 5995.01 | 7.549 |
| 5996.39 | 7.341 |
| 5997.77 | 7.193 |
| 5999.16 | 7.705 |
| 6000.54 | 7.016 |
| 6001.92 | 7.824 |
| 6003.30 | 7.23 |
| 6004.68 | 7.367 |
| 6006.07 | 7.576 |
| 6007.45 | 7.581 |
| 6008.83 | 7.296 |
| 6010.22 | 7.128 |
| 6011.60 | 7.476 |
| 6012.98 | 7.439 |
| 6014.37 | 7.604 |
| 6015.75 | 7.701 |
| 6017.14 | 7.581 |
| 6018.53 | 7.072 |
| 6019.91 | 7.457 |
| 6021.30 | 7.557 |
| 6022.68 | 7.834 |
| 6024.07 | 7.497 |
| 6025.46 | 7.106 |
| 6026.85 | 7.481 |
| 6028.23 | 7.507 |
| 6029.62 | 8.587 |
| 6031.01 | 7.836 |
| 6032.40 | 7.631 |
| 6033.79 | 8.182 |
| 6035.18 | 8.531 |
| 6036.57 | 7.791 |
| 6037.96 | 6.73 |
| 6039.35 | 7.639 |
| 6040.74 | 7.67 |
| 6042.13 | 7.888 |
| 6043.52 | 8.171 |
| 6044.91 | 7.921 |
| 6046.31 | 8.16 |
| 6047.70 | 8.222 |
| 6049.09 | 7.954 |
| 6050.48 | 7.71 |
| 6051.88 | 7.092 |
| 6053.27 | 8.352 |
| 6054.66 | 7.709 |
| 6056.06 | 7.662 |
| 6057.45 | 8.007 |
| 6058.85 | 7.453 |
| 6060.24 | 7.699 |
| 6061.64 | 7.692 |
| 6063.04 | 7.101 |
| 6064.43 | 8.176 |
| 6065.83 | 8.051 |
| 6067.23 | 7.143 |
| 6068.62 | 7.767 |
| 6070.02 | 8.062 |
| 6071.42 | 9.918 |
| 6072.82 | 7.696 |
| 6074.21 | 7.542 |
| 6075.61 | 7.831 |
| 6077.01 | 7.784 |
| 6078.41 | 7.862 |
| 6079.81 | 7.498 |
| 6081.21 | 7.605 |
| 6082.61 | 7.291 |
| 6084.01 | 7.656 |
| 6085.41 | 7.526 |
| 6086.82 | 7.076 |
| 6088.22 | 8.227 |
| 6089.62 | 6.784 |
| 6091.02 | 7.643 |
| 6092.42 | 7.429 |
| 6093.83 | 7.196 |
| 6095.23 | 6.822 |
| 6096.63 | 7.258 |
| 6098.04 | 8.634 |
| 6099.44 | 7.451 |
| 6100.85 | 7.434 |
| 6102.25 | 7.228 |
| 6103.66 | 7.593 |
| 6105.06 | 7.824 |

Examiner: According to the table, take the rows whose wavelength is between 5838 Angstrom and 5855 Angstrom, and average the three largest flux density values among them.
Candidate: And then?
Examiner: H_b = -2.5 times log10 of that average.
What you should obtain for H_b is -2.31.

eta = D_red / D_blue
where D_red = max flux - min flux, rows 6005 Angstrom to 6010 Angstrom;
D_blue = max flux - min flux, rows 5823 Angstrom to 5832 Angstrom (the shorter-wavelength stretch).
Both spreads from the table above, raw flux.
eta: 0.3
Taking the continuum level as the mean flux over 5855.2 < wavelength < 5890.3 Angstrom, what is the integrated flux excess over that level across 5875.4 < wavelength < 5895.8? -15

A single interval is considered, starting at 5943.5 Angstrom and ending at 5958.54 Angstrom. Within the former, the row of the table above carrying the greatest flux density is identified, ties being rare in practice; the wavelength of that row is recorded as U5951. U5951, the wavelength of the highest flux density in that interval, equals 5944.15 Angstrom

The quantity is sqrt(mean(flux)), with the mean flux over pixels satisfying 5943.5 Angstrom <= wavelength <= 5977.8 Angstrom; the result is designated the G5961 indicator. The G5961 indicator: 2.76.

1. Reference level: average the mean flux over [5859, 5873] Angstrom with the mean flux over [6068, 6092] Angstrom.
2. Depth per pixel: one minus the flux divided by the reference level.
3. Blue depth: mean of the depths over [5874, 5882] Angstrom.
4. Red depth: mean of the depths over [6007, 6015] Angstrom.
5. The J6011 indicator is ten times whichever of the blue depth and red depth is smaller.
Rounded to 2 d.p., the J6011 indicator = 0.25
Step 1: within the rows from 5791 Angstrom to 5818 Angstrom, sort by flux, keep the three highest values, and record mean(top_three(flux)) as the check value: 8.83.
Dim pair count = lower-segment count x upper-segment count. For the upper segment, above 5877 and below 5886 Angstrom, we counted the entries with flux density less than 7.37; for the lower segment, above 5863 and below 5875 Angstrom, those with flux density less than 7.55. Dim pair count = 30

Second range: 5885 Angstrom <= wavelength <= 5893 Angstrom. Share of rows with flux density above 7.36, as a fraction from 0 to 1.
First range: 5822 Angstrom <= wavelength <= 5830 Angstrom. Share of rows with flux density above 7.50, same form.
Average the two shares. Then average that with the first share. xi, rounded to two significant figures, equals 0.75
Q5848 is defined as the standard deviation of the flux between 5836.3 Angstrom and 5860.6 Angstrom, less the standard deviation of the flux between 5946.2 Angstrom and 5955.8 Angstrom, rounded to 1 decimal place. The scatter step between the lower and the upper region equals 0.2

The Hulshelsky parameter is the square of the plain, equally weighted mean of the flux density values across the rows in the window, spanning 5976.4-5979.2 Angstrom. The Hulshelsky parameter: 53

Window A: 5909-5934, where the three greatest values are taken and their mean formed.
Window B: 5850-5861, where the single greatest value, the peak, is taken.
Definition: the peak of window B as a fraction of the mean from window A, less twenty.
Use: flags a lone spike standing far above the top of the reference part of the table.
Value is -19.0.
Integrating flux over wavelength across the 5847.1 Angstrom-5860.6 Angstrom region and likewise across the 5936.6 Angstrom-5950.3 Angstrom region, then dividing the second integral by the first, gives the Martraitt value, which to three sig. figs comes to 1.03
